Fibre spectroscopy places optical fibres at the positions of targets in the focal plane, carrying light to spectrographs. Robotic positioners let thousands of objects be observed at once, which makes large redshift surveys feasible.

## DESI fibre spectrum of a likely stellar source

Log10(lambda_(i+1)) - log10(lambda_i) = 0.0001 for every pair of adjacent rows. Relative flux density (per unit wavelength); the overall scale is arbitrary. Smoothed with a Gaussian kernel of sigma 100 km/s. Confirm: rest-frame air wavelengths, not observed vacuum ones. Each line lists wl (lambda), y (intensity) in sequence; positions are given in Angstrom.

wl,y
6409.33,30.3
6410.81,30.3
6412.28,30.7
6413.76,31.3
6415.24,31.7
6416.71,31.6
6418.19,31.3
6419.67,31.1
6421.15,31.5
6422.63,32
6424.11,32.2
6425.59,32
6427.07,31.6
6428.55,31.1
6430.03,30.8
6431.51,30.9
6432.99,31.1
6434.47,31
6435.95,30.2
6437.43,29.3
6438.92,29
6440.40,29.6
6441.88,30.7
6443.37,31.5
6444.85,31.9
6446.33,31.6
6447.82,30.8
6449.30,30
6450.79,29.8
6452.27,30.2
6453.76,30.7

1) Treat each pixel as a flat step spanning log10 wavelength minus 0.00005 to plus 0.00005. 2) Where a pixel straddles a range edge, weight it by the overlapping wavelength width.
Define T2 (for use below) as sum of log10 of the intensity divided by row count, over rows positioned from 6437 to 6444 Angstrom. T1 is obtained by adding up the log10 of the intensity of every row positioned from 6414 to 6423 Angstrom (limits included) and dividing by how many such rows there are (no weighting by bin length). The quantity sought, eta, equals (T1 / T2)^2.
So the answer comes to 1.03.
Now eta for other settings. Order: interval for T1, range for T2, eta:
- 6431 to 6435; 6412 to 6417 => 0.99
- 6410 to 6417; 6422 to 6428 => 0.98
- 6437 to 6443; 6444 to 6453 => 0.98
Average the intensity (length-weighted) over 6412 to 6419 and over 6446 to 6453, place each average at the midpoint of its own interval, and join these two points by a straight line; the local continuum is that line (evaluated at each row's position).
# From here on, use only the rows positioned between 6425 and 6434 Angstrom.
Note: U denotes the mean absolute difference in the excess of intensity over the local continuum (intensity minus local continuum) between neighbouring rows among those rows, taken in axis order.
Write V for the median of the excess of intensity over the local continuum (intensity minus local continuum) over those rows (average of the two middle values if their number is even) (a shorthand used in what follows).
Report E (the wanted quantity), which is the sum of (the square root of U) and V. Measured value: 0.7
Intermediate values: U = 0.29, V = 0.17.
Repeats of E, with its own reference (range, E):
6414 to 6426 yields 0.8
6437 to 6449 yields 1.0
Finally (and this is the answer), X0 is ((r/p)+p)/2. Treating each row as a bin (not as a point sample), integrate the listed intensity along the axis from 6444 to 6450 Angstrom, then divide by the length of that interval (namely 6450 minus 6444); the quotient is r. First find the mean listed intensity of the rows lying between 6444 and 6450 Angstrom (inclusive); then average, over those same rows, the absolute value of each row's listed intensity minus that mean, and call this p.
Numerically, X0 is 23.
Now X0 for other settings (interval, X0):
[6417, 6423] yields 57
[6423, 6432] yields 32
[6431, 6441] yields 21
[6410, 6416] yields 31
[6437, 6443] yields 29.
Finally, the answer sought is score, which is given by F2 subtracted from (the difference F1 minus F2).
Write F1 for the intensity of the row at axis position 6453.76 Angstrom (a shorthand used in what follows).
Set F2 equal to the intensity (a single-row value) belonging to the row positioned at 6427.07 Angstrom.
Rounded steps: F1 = 30.7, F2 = 31.6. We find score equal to -32.5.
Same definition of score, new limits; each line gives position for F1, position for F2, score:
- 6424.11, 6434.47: -29.8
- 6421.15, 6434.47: -30.5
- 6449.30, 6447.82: -31.6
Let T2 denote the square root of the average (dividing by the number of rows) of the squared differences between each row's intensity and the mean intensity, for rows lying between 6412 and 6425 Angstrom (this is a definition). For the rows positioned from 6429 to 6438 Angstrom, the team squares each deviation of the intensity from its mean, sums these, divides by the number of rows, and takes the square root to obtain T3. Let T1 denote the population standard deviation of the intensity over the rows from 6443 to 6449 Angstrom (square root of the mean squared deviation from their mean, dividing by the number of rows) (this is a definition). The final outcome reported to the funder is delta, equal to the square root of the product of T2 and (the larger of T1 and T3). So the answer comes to 0.52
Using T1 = 0.40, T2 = 0.43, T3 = 0.63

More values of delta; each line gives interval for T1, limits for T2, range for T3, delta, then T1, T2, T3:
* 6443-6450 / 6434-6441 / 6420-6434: 0.70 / 0.68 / 0.71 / 0.49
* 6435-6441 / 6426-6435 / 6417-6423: 0.34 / 0.44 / 0.25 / 0.33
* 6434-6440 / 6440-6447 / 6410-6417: 0.81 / 0.79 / 0.83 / 0.54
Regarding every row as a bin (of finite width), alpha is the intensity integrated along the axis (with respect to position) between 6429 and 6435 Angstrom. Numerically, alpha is 186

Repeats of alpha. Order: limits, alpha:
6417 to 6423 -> 188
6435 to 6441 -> 177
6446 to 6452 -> 183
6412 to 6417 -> 157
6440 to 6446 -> 186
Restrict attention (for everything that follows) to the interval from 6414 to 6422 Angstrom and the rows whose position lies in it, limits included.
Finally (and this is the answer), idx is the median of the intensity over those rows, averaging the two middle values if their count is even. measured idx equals 31.5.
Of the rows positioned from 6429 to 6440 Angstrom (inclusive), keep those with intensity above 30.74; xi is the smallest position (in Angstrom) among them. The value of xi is 6430.03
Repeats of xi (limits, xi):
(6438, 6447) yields 6443.37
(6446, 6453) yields 6446.33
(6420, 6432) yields 6421.15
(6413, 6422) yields 6413.76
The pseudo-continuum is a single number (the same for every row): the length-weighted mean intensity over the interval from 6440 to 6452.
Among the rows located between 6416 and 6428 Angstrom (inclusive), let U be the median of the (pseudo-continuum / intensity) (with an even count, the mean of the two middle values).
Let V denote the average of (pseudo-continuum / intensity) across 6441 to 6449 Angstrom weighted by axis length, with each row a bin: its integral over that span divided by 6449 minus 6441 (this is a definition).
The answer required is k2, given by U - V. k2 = -0.01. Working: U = 0.97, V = 0.99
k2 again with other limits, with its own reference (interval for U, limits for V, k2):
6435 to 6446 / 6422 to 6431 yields 0.04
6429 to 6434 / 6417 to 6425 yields 0.02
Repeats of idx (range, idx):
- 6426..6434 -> 31.1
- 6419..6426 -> 32.0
